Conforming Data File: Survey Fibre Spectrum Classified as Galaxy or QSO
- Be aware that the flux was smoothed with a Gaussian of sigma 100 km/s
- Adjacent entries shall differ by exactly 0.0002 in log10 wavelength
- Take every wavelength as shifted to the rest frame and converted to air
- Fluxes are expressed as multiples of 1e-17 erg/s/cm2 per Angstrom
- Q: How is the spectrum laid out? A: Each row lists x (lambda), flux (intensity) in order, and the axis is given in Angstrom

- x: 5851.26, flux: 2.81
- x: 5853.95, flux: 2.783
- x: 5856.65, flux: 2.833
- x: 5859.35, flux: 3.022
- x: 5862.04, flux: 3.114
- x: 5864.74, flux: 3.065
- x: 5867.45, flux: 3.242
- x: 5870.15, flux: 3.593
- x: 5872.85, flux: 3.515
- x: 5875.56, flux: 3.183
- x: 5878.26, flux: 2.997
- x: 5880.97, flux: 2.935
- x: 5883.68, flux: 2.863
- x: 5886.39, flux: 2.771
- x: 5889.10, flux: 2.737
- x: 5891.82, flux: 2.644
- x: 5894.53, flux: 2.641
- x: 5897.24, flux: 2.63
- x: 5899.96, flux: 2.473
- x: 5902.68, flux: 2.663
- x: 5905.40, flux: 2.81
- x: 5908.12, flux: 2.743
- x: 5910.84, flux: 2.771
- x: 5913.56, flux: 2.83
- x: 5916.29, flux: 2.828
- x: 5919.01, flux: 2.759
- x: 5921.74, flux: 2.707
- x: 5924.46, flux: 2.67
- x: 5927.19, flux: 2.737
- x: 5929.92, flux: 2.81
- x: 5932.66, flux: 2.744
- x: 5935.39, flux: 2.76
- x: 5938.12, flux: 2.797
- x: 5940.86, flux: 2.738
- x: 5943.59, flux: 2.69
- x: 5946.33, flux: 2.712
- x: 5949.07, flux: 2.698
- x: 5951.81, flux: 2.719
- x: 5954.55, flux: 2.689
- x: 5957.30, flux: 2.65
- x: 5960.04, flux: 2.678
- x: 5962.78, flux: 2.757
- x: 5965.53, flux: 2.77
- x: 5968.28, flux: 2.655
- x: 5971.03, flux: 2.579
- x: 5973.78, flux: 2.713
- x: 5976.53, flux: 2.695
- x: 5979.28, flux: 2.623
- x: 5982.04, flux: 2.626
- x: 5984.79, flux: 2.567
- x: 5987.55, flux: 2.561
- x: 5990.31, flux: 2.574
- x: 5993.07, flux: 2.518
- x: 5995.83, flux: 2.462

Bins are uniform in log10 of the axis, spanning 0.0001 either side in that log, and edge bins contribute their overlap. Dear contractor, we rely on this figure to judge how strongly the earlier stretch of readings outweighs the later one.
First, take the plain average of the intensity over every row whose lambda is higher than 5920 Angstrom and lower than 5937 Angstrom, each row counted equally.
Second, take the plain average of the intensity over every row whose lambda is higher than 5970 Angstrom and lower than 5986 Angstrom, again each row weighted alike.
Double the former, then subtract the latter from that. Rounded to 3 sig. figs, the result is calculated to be 2.84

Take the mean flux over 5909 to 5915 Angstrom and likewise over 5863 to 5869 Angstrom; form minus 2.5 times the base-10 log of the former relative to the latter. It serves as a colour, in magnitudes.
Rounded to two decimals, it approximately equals 0.13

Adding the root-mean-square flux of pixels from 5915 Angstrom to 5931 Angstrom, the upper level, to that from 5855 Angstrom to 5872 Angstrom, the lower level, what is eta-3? 5.9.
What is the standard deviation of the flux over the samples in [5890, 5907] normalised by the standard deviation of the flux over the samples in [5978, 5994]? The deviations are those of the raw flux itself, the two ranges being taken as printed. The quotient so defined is 2.6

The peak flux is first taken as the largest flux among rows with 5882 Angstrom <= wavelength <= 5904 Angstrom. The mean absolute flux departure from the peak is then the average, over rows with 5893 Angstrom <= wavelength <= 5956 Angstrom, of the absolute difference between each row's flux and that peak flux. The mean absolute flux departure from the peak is 0.14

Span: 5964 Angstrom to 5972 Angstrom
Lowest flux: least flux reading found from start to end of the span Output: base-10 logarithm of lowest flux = 0.411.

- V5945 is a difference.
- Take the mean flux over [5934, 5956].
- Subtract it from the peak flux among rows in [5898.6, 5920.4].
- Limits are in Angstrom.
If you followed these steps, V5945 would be 0.10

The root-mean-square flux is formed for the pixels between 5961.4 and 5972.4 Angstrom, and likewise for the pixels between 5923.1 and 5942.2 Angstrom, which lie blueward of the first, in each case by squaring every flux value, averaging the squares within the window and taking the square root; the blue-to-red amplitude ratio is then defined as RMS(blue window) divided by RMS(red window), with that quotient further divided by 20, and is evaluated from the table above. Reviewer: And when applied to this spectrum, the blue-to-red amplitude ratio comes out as 0.051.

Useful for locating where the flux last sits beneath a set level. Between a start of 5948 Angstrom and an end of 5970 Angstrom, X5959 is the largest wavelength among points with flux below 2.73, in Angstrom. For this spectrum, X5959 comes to 5968.28 Angstrom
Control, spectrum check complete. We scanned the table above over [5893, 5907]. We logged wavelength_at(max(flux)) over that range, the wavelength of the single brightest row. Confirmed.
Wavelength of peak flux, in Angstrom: 5905.40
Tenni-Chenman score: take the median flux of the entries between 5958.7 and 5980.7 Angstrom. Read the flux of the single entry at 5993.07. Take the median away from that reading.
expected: -0.17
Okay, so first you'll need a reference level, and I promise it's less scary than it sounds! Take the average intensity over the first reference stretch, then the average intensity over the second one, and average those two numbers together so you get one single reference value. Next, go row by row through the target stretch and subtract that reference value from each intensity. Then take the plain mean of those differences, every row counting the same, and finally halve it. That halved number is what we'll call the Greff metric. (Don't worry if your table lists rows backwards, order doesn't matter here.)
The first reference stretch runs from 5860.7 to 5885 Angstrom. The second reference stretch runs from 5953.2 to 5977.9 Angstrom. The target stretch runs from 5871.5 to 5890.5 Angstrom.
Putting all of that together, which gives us 0.036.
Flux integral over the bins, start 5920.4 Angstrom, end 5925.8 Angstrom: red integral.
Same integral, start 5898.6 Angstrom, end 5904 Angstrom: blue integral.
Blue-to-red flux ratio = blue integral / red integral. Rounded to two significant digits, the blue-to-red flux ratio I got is 0.95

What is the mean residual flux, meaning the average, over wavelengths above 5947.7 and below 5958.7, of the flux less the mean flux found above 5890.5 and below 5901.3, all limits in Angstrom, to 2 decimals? 0.09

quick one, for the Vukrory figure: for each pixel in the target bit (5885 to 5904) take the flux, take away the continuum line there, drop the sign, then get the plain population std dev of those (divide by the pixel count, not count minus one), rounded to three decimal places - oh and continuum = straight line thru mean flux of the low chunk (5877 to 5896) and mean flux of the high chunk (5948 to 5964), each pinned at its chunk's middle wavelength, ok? 0.083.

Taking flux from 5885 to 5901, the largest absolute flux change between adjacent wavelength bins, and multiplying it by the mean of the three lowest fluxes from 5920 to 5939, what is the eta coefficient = 0.4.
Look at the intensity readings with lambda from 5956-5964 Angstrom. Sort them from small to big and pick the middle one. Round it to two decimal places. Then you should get 2.68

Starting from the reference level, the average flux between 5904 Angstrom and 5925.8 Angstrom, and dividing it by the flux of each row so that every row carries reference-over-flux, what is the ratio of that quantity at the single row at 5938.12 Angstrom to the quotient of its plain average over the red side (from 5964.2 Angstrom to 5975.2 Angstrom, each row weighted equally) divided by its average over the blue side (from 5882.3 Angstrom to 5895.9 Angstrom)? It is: 0.97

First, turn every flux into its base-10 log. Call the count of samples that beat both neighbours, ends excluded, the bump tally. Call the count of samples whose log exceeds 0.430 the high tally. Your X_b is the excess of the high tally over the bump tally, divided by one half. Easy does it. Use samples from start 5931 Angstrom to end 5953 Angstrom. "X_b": 10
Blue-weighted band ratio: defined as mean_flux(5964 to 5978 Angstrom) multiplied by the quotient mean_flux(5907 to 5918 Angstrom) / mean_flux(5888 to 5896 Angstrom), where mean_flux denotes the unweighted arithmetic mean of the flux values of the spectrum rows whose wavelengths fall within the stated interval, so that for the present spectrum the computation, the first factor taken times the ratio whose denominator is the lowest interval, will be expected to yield 2.80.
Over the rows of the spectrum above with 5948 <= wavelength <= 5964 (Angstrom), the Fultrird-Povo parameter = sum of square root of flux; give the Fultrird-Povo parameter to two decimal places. 9.86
